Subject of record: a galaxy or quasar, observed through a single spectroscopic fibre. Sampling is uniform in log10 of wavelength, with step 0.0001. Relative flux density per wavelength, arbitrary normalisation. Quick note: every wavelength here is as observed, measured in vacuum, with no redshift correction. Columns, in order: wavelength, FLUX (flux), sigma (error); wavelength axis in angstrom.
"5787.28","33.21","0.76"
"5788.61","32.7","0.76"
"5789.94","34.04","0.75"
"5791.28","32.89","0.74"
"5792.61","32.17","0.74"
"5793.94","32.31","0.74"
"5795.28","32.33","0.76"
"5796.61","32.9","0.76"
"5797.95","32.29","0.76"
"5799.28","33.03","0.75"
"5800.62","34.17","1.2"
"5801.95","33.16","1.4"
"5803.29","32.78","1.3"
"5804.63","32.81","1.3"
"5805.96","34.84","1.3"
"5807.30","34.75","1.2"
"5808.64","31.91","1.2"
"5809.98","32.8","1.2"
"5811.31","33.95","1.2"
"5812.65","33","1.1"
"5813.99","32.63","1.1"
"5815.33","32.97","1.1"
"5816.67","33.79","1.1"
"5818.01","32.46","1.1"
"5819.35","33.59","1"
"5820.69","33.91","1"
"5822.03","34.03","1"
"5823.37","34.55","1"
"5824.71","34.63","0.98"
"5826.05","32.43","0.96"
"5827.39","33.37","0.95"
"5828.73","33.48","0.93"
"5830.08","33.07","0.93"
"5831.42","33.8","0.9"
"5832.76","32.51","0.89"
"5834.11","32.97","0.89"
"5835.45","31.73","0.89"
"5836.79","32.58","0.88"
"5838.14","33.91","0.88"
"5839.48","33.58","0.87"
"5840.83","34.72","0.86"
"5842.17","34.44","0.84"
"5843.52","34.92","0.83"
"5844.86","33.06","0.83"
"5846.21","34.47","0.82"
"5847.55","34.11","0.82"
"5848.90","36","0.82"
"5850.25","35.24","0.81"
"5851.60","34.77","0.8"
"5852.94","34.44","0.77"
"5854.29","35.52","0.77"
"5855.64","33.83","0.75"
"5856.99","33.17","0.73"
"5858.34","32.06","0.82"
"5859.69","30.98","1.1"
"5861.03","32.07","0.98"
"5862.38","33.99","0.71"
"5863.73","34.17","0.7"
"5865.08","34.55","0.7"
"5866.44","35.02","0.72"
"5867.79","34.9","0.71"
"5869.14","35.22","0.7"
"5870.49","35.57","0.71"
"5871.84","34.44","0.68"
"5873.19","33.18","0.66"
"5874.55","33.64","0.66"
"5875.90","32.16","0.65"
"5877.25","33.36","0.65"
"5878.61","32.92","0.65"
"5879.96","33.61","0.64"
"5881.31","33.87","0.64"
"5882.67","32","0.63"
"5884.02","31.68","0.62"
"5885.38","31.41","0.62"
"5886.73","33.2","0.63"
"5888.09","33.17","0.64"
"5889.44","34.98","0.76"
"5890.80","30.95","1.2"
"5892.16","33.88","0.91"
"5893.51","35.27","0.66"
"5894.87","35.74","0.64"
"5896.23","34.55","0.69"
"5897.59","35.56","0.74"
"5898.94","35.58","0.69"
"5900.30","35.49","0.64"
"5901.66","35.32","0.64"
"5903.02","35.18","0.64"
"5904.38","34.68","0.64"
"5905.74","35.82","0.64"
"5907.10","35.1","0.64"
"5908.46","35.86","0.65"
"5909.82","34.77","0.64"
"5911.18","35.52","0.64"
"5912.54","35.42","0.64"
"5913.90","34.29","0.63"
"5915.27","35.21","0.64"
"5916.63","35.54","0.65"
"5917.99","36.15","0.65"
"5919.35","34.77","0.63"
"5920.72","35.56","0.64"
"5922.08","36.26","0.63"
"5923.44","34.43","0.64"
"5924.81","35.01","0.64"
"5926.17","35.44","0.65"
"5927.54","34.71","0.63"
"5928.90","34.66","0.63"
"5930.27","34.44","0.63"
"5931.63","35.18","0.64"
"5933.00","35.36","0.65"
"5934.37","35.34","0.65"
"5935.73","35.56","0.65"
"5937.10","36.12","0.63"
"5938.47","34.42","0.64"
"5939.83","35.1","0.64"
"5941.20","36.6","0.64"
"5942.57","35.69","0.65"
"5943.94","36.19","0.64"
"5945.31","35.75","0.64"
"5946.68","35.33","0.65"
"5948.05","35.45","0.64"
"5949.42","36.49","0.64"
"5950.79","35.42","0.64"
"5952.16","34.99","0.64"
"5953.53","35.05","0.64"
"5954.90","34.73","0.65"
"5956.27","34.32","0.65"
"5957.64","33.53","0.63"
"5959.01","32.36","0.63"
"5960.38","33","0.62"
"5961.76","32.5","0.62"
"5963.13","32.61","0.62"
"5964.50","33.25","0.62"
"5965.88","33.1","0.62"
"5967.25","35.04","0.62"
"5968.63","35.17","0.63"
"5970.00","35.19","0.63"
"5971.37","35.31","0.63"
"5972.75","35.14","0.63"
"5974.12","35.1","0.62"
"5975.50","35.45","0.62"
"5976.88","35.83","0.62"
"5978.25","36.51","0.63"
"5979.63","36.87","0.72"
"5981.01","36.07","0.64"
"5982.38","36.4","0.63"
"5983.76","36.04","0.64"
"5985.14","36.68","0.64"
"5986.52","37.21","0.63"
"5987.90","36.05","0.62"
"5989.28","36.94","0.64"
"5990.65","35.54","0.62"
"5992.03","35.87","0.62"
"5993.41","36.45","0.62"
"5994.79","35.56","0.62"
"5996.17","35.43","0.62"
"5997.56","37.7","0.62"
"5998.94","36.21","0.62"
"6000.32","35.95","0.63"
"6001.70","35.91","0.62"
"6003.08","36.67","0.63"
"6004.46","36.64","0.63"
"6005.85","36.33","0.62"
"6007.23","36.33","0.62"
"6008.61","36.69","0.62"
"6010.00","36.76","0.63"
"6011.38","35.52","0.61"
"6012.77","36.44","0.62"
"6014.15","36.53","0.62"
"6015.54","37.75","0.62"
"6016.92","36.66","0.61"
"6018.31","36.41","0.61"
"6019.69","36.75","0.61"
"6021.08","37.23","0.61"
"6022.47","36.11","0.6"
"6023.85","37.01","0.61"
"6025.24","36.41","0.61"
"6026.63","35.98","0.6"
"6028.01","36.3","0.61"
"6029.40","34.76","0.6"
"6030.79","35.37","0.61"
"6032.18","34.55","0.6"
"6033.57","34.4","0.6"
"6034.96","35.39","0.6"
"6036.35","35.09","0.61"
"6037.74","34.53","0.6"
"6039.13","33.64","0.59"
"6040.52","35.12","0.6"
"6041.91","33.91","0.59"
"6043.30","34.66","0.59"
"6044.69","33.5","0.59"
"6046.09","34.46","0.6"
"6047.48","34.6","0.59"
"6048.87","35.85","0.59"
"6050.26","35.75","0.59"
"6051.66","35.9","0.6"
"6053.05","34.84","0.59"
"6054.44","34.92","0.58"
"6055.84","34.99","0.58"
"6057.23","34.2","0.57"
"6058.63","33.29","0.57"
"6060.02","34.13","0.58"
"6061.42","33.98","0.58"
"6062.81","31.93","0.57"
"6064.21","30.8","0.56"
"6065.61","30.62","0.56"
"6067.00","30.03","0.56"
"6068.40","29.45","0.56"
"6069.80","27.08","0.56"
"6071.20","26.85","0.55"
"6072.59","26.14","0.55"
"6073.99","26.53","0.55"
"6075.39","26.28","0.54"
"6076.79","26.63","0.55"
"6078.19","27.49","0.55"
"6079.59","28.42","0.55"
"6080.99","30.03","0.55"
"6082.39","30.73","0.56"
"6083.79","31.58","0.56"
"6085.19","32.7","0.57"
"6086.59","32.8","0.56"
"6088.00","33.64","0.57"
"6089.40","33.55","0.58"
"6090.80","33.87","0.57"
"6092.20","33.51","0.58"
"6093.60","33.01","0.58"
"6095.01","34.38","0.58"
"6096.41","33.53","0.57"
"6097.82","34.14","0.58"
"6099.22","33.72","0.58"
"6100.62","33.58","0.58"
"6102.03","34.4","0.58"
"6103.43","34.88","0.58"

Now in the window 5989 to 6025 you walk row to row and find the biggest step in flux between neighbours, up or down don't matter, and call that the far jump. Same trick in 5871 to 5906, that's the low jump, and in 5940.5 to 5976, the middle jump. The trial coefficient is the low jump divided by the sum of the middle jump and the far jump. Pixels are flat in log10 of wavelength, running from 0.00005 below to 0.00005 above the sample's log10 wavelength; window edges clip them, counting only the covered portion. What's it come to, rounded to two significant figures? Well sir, 0.96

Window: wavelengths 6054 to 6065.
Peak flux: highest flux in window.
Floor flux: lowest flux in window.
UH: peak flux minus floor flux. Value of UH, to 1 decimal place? 4.2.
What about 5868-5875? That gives 2.4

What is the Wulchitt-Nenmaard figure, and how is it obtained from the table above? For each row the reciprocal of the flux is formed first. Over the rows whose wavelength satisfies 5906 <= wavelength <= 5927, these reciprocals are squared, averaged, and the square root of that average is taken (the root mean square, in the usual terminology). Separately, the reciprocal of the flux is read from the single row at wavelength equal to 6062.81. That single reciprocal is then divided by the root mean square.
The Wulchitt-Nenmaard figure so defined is 1.10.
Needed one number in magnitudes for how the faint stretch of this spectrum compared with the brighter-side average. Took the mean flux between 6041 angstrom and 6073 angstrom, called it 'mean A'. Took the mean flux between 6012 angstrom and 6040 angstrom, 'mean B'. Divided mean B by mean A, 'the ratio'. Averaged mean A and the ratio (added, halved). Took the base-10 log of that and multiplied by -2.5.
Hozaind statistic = -3.07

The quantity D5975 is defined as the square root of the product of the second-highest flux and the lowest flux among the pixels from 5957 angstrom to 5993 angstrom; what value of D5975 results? 34.6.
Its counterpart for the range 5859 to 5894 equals 33.0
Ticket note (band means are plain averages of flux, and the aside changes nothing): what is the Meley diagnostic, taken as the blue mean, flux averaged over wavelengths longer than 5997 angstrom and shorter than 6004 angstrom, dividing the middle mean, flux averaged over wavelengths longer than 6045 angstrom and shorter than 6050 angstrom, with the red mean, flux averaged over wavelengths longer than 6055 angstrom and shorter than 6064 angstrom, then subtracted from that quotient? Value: -33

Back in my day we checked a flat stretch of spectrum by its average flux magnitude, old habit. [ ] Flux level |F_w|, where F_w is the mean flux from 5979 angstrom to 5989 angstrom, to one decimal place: 36.5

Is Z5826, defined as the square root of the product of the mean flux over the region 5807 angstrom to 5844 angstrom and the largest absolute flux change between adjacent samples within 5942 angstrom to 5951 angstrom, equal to 6.0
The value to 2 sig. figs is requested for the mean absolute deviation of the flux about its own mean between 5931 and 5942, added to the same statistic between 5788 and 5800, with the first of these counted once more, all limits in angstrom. 1.4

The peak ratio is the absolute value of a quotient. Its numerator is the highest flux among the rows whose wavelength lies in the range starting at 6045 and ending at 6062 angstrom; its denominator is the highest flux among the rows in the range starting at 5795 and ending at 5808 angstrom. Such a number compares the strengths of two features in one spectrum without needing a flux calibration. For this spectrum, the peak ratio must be 1.030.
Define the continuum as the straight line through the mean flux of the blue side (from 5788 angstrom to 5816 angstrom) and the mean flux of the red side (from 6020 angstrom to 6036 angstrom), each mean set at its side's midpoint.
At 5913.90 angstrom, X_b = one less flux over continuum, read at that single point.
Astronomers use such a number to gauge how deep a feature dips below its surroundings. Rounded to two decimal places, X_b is 0.00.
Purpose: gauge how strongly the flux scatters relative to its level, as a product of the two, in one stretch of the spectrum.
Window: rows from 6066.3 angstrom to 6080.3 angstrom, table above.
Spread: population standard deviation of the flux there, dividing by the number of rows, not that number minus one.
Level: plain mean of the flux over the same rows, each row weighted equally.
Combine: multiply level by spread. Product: 36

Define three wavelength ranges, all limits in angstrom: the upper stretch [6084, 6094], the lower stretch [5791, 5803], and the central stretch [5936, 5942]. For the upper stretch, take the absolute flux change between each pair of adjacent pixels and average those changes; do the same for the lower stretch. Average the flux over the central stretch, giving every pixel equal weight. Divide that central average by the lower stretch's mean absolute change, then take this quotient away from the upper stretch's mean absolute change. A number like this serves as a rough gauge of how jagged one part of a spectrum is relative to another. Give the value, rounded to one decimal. -57.1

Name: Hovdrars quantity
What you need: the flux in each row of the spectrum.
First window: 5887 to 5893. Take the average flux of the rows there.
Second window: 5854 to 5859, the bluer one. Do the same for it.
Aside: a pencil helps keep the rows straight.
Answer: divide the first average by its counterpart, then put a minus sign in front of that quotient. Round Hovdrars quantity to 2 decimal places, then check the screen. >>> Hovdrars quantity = -0.99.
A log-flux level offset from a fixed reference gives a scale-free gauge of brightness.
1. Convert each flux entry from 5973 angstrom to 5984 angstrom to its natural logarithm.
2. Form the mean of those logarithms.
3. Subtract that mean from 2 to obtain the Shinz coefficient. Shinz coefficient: -1.58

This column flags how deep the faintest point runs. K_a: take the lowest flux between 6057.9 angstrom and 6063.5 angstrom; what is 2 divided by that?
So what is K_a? 0.0626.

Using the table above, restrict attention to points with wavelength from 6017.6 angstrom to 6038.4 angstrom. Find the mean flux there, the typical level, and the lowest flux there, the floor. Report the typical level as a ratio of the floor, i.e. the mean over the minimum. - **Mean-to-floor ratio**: 1.04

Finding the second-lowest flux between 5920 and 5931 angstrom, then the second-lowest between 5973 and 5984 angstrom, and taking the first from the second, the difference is 1.0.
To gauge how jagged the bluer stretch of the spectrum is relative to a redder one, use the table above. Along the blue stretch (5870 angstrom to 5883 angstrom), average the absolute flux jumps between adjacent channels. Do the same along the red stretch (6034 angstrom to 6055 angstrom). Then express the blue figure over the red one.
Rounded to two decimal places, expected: 1.36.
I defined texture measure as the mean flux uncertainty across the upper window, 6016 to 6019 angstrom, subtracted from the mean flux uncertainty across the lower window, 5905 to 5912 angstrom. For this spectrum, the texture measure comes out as 0.03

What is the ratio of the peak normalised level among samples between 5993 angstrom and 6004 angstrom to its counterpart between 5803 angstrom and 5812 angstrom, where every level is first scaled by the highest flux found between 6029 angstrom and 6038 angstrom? 1.08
